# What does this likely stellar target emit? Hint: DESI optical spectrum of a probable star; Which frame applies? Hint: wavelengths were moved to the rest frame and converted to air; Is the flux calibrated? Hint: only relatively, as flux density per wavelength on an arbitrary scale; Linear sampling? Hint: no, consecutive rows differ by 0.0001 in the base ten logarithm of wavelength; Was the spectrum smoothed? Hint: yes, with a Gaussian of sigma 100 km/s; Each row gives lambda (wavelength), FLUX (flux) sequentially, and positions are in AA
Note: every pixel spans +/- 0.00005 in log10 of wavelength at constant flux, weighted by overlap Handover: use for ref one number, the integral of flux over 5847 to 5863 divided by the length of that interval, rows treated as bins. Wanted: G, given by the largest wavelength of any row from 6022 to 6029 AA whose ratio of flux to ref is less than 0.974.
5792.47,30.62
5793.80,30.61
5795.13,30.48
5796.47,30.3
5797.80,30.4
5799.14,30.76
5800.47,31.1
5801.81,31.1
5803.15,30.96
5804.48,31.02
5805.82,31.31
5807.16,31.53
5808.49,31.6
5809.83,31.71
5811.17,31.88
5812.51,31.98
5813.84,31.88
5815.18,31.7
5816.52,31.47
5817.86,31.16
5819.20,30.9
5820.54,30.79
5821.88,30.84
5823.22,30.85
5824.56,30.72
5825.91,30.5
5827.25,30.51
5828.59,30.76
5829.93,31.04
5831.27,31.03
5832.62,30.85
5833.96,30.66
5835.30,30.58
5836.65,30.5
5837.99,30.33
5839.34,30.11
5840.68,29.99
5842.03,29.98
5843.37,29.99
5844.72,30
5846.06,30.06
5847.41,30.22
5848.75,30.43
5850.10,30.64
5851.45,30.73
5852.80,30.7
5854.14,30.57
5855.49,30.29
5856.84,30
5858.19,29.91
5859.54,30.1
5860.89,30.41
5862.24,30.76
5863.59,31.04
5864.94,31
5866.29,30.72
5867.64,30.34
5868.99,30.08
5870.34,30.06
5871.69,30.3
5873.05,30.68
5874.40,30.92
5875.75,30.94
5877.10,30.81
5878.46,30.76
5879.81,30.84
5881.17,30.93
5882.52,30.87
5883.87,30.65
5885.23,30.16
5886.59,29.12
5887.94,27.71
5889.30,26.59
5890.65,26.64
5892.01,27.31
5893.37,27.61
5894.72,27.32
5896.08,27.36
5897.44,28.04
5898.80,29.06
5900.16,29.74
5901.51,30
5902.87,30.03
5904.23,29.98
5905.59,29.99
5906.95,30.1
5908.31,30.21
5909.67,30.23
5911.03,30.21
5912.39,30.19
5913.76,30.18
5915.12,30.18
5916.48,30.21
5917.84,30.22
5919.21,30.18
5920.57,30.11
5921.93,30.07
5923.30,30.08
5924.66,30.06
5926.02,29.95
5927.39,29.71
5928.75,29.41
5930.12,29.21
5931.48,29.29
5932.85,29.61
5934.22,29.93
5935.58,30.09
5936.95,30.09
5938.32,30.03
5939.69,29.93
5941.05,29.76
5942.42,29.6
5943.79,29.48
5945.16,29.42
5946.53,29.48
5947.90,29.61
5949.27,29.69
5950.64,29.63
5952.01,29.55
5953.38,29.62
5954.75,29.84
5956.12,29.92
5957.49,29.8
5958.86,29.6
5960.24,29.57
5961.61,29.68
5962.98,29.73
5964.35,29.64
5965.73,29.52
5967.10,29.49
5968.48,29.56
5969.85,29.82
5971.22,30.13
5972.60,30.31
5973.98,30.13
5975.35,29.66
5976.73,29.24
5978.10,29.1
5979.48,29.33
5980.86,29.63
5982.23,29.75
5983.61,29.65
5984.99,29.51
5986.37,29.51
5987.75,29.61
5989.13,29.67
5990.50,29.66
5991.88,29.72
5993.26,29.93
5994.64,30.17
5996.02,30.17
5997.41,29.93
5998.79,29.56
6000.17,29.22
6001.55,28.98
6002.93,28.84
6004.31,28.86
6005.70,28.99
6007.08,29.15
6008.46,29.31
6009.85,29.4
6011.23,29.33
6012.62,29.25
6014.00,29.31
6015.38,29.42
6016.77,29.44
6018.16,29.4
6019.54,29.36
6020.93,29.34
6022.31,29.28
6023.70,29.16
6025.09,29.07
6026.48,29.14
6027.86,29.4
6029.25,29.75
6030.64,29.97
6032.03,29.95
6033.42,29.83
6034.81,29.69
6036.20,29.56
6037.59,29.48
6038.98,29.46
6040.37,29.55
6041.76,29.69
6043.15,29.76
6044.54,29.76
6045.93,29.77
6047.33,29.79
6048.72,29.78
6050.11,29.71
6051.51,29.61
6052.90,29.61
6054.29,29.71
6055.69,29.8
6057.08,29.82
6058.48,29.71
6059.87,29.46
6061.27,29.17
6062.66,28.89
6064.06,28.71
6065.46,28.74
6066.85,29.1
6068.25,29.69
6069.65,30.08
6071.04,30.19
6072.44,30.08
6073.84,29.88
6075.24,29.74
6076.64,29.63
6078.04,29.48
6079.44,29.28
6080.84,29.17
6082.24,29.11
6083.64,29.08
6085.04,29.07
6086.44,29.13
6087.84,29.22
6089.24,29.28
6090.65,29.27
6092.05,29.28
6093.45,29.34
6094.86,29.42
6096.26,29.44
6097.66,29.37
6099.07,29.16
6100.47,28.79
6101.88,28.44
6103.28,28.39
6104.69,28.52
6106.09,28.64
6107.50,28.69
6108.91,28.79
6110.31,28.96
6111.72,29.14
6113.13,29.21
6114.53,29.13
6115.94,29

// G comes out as 6027.86 AA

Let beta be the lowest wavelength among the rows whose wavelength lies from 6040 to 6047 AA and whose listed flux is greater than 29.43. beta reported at 6040.37 AA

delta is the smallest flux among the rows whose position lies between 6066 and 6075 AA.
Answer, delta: 29.1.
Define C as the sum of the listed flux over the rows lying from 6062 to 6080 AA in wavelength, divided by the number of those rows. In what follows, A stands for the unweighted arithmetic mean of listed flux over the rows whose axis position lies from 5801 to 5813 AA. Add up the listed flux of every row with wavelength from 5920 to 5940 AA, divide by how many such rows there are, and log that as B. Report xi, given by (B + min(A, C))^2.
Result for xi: 3521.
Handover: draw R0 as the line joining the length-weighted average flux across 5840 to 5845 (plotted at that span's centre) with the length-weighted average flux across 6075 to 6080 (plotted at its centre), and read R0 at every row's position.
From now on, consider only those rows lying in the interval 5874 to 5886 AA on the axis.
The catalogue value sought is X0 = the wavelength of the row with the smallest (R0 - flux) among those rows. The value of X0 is 5881.17 AA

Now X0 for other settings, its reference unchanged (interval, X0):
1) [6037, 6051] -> 6047.33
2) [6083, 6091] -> 6089.24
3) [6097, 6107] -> 6097.66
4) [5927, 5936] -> 5935.58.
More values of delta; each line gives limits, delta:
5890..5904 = 26.64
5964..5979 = 29.1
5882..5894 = 26.59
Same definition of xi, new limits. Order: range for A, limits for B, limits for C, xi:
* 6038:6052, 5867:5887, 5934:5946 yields 3622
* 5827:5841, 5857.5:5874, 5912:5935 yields 3644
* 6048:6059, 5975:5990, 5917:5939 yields 3509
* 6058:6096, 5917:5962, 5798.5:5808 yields 3498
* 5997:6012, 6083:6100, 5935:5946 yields 3421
